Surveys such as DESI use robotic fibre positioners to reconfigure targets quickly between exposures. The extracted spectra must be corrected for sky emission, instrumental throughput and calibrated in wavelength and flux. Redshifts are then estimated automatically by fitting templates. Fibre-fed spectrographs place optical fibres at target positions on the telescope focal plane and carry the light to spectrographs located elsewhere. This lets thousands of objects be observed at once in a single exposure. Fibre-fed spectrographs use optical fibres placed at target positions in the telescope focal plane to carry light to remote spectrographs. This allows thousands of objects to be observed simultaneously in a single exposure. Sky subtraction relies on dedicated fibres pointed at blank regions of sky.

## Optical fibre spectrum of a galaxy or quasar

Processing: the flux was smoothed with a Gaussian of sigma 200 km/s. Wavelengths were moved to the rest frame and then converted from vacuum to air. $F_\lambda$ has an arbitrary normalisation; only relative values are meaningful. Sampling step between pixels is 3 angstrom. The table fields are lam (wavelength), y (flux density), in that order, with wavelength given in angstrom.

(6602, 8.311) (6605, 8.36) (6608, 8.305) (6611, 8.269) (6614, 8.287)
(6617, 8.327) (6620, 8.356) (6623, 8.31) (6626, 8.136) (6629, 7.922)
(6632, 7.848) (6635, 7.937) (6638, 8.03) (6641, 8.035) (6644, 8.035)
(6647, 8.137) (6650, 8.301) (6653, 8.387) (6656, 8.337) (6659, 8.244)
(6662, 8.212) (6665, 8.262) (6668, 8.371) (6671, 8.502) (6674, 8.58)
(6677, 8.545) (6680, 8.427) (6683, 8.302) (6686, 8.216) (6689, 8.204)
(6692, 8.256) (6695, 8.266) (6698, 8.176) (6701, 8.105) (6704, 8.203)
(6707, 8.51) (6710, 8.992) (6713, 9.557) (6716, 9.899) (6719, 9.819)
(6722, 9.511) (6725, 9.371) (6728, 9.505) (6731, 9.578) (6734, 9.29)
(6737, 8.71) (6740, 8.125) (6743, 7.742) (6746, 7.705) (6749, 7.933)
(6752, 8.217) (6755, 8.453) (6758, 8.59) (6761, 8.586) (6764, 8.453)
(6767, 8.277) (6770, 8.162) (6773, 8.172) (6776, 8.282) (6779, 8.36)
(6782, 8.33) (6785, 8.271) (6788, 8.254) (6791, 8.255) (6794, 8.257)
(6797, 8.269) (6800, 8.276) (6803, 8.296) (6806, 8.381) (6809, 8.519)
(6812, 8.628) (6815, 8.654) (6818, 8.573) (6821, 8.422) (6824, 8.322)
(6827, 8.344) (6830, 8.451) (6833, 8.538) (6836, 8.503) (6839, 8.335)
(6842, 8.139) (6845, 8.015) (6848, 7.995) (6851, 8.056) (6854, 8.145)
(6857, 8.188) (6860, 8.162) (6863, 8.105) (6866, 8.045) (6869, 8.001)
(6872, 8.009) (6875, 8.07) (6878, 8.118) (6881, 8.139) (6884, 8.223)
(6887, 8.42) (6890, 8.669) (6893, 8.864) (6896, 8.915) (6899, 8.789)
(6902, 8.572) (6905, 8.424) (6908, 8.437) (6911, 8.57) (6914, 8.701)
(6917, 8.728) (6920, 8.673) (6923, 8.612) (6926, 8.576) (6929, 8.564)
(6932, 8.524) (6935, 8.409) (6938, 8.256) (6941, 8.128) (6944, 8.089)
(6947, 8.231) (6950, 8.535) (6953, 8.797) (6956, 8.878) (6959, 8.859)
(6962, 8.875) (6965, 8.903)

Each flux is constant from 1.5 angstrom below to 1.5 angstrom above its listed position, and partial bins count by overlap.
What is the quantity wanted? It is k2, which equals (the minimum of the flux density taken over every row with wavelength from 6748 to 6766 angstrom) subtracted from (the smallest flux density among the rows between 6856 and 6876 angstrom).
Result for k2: 0.07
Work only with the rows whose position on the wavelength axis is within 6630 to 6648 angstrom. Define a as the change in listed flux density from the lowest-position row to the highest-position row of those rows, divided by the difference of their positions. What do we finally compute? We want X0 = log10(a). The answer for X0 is -1.72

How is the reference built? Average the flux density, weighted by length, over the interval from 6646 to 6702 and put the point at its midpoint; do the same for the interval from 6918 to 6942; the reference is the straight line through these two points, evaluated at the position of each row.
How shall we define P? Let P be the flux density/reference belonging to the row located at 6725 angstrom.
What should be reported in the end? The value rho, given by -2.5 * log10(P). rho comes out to -0.126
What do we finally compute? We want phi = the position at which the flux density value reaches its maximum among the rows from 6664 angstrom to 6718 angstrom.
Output 6716 angstrom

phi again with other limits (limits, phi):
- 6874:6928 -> 6896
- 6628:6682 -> 6674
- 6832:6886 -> 6833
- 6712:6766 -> 6716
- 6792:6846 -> 6815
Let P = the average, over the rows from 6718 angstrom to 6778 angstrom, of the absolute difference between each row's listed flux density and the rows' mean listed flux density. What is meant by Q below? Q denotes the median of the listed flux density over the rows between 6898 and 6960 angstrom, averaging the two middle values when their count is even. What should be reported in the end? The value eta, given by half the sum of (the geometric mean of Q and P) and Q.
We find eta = 5.36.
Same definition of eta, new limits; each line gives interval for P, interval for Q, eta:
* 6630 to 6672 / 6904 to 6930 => 4.87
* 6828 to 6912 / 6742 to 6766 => 4.87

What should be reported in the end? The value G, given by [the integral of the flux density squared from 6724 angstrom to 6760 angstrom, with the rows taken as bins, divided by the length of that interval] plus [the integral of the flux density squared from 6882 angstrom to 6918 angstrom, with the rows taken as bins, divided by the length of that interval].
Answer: 148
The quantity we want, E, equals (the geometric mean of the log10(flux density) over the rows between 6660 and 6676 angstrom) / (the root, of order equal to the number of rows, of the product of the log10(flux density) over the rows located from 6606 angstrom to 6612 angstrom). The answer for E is 1.01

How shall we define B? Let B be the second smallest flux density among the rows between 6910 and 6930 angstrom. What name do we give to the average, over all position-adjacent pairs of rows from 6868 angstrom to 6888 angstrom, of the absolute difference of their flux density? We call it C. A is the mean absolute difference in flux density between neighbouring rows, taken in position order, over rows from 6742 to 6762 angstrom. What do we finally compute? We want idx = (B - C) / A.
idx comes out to 55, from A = 0.15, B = 8.57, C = 0.07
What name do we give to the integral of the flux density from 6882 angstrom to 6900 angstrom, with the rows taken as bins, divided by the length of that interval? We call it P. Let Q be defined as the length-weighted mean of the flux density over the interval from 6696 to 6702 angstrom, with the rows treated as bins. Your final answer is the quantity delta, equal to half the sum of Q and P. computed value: 8.4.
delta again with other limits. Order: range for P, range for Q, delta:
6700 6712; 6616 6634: 8.3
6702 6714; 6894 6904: 8.8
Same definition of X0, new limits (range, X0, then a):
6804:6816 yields -1.52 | 0.030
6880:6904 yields -1.69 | 0.021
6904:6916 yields -1.51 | 0.031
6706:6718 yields -0.81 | 0.154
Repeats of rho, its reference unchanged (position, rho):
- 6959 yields -0.045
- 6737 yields -0.046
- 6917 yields -0.032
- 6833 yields -0.016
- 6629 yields 0.048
